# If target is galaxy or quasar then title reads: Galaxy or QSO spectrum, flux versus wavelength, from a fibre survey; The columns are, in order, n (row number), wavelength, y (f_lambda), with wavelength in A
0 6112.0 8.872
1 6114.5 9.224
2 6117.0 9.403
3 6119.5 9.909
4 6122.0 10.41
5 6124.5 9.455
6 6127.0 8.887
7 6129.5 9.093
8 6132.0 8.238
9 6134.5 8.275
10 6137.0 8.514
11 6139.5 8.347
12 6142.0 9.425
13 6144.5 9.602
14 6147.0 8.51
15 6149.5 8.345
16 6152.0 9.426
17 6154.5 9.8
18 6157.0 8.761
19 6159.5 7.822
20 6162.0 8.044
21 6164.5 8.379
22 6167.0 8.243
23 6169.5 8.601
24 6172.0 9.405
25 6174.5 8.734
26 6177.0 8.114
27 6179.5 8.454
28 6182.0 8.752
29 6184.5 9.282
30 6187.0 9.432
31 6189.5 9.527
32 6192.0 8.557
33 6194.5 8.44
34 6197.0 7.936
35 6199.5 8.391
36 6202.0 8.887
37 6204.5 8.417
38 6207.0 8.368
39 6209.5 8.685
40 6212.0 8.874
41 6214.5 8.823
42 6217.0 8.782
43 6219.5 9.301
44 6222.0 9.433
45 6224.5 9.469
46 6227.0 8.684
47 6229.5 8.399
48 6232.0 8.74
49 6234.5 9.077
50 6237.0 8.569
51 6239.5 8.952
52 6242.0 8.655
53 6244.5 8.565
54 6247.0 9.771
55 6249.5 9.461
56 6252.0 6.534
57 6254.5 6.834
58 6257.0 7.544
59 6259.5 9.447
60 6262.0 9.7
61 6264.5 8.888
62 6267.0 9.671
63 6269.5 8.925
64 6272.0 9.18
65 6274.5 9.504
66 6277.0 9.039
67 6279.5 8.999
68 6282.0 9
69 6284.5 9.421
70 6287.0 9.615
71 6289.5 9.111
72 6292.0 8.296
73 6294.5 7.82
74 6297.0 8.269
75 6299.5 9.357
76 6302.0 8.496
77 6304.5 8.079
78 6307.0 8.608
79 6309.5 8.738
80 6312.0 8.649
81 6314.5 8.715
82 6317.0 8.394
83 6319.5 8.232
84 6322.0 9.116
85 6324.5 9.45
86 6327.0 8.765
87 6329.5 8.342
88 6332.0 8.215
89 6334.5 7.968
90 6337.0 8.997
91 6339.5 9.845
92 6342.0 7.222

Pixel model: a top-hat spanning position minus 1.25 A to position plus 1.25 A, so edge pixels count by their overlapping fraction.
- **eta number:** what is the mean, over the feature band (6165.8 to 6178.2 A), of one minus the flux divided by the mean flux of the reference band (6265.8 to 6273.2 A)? 0.07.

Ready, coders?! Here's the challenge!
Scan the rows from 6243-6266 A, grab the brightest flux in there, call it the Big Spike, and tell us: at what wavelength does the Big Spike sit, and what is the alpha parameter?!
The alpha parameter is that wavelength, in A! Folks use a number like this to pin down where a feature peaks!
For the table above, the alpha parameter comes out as 6247.0 A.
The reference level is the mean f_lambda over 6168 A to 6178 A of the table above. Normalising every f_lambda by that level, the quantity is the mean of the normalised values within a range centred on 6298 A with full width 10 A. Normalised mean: 0.97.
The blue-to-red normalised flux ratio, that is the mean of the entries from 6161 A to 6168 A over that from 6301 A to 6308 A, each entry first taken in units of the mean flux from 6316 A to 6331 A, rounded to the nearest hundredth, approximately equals 0.98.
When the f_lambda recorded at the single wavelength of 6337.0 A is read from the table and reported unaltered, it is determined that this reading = 8.997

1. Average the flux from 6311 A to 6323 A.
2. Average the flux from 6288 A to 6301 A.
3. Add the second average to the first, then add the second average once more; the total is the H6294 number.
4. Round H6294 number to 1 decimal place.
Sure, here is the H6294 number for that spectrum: 25.8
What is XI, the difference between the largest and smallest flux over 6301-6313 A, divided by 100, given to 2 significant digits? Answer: 0.0066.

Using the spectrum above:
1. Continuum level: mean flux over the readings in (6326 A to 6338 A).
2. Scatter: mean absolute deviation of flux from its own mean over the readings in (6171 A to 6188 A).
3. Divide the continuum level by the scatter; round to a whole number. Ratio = 20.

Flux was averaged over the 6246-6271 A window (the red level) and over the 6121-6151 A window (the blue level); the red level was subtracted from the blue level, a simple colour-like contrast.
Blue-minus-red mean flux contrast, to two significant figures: 0.25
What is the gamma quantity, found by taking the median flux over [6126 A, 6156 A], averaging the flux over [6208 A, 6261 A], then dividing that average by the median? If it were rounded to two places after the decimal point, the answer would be 1.00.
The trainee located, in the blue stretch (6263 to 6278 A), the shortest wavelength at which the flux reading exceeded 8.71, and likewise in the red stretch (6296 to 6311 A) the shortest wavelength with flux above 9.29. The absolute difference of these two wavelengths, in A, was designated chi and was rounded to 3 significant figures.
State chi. 35.0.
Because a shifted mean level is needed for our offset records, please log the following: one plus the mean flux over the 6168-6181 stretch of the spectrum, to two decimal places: 9.66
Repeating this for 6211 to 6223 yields 10.04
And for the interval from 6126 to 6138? 9.60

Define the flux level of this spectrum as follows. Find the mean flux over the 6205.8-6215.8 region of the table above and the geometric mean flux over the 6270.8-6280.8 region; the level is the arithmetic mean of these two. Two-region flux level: 8.9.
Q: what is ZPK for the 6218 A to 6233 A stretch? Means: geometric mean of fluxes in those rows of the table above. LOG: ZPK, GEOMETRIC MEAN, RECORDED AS 8.99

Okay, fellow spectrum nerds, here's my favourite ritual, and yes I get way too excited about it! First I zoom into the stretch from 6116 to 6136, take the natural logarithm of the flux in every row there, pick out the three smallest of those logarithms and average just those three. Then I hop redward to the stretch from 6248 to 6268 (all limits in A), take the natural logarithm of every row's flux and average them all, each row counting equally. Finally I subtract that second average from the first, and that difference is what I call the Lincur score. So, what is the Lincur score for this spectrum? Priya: 0.006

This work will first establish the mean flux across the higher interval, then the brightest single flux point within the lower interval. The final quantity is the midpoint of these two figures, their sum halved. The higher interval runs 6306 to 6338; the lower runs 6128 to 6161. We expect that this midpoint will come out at 9.21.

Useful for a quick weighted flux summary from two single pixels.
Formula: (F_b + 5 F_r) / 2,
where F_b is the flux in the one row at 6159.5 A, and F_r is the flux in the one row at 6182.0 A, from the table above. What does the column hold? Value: 26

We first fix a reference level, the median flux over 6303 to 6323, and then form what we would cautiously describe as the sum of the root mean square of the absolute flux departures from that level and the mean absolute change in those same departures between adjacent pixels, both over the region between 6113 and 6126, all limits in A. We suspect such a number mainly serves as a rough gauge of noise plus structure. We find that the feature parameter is 1.67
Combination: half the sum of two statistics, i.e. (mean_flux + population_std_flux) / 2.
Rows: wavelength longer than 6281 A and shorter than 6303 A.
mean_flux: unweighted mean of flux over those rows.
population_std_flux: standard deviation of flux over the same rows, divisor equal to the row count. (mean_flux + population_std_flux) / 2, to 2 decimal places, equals 4.70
